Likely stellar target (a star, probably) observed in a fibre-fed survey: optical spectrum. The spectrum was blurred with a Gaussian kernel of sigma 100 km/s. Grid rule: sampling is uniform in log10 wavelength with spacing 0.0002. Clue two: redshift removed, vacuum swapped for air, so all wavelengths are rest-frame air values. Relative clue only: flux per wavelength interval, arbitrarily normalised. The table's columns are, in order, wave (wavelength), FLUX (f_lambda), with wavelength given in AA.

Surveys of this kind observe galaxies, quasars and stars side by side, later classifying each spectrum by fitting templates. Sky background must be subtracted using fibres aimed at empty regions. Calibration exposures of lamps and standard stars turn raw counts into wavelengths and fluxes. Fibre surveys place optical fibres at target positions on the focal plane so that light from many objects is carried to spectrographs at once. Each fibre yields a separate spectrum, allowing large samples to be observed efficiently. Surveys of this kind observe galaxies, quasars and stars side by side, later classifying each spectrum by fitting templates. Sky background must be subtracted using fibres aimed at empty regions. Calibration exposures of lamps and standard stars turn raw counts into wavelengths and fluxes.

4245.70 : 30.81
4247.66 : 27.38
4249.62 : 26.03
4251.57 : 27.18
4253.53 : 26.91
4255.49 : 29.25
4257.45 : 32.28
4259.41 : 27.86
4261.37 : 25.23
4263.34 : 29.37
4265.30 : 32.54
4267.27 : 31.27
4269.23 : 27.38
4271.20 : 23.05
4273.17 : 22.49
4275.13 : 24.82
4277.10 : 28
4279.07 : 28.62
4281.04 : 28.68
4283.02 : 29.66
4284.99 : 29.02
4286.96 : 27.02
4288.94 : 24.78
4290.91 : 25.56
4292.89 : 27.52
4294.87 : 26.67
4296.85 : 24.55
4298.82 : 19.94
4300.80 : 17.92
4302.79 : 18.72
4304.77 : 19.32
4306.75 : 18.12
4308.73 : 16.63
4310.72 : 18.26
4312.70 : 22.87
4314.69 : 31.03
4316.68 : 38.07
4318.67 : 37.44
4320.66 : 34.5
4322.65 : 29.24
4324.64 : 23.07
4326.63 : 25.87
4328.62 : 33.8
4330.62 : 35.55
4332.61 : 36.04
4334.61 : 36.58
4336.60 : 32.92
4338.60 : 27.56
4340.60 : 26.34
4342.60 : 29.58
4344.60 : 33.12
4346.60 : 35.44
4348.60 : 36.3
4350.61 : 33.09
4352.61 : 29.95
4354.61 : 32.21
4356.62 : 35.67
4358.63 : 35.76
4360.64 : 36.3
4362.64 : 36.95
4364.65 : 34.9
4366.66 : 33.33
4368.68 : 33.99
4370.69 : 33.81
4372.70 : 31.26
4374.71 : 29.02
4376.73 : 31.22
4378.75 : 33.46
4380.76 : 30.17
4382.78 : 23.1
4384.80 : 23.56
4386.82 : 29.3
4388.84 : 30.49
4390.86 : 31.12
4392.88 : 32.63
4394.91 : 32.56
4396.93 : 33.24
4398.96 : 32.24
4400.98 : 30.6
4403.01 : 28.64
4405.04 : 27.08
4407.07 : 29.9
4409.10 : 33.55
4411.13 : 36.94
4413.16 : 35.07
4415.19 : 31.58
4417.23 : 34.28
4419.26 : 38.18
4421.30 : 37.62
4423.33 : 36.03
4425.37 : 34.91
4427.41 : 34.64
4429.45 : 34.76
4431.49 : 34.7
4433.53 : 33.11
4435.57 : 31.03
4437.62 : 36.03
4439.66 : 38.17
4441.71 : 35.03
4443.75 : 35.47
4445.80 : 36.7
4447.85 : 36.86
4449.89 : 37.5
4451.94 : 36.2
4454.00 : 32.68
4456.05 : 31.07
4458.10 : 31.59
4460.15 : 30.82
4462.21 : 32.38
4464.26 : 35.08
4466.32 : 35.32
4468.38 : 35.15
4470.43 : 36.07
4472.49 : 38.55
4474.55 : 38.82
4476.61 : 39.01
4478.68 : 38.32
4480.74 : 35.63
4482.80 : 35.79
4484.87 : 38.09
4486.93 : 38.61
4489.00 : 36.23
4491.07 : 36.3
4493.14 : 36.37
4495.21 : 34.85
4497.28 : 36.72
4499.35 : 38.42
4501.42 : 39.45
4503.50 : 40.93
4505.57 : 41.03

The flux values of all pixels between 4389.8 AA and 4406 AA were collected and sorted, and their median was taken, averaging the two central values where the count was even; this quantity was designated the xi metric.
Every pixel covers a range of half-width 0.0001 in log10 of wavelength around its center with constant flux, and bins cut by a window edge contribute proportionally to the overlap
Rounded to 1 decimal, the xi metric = 31.7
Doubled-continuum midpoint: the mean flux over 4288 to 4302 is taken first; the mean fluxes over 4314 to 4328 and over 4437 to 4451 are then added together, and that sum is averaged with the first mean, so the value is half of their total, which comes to 46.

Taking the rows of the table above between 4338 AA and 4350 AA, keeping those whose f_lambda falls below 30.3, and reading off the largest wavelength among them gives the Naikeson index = 4342.60 AA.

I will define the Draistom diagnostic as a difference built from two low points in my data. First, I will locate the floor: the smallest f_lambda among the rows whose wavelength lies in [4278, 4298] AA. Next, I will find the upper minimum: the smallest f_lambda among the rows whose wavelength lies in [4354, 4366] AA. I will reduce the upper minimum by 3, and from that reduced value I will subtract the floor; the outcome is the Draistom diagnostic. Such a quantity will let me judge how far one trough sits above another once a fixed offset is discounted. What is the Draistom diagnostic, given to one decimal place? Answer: 4.7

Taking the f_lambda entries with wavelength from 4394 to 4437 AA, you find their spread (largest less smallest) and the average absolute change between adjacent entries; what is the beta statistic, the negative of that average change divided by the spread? -0.16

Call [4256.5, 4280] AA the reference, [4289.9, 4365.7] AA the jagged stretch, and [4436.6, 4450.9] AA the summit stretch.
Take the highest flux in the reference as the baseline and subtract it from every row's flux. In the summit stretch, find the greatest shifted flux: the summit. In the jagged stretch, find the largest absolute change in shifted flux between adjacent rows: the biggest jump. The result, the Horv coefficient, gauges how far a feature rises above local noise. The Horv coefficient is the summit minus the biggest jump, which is -2.5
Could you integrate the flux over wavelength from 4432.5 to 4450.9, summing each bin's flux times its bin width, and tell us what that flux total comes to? 654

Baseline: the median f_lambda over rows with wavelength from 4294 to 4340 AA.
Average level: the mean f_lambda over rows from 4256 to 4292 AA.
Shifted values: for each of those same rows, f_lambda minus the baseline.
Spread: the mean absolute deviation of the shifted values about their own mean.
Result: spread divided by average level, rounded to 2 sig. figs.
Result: 0.084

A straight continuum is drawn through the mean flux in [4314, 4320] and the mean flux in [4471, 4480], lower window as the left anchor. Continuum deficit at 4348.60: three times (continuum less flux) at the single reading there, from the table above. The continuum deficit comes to 0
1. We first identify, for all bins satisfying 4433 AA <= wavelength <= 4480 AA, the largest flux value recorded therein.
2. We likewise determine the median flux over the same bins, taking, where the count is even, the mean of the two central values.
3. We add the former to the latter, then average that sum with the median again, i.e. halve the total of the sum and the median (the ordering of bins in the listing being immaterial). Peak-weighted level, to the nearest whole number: 55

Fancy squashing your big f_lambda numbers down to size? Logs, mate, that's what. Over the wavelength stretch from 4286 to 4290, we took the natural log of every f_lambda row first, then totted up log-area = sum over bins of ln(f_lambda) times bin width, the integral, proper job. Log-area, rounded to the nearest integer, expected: 13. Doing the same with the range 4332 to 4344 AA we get 41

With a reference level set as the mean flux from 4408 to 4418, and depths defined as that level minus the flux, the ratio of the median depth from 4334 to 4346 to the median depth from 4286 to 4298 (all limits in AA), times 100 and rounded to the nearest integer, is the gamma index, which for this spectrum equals 37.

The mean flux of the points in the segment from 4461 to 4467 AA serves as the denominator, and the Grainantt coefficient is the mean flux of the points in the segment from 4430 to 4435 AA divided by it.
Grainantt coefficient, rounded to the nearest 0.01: 0.99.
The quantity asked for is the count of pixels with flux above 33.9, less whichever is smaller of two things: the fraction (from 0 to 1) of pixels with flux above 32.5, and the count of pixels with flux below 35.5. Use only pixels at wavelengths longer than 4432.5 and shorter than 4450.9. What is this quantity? 6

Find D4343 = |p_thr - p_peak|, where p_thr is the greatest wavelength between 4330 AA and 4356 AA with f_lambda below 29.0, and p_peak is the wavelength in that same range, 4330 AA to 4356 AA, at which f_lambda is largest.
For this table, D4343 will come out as 6.0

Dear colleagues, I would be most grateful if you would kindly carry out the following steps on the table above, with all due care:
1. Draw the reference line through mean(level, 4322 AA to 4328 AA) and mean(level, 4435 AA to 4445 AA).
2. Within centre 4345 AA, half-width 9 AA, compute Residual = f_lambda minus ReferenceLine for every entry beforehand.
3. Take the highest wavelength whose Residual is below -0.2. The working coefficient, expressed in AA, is 4340.60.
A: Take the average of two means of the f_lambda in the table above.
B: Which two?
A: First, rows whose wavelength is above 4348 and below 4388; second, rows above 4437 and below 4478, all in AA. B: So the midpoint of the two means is 33.8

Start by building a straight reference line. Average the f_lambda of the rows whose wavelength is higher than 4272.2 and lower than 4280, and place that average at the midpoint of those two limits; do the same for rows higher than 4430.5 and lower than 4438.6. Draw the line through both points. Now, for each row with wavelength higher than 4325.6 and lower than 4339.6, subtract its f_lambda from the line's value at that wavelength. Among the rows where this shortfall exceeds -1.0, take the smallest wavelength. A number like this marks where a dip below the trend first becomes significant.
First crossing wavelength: 4326.63 AA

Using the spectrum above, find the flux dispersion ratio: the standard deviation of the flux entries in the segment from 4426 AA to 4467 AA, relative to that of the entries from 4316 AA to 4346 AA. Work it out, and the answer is 0.5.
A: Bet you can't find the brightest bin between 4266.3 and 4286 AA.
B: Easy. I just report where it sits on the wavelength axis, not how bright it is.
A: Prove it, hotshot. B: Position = 4267.27 AA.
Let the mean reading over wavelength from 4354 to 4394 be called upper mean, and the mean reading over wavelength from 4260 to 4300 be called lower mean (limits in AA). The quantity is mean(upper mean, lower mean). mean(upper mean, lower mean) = 29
